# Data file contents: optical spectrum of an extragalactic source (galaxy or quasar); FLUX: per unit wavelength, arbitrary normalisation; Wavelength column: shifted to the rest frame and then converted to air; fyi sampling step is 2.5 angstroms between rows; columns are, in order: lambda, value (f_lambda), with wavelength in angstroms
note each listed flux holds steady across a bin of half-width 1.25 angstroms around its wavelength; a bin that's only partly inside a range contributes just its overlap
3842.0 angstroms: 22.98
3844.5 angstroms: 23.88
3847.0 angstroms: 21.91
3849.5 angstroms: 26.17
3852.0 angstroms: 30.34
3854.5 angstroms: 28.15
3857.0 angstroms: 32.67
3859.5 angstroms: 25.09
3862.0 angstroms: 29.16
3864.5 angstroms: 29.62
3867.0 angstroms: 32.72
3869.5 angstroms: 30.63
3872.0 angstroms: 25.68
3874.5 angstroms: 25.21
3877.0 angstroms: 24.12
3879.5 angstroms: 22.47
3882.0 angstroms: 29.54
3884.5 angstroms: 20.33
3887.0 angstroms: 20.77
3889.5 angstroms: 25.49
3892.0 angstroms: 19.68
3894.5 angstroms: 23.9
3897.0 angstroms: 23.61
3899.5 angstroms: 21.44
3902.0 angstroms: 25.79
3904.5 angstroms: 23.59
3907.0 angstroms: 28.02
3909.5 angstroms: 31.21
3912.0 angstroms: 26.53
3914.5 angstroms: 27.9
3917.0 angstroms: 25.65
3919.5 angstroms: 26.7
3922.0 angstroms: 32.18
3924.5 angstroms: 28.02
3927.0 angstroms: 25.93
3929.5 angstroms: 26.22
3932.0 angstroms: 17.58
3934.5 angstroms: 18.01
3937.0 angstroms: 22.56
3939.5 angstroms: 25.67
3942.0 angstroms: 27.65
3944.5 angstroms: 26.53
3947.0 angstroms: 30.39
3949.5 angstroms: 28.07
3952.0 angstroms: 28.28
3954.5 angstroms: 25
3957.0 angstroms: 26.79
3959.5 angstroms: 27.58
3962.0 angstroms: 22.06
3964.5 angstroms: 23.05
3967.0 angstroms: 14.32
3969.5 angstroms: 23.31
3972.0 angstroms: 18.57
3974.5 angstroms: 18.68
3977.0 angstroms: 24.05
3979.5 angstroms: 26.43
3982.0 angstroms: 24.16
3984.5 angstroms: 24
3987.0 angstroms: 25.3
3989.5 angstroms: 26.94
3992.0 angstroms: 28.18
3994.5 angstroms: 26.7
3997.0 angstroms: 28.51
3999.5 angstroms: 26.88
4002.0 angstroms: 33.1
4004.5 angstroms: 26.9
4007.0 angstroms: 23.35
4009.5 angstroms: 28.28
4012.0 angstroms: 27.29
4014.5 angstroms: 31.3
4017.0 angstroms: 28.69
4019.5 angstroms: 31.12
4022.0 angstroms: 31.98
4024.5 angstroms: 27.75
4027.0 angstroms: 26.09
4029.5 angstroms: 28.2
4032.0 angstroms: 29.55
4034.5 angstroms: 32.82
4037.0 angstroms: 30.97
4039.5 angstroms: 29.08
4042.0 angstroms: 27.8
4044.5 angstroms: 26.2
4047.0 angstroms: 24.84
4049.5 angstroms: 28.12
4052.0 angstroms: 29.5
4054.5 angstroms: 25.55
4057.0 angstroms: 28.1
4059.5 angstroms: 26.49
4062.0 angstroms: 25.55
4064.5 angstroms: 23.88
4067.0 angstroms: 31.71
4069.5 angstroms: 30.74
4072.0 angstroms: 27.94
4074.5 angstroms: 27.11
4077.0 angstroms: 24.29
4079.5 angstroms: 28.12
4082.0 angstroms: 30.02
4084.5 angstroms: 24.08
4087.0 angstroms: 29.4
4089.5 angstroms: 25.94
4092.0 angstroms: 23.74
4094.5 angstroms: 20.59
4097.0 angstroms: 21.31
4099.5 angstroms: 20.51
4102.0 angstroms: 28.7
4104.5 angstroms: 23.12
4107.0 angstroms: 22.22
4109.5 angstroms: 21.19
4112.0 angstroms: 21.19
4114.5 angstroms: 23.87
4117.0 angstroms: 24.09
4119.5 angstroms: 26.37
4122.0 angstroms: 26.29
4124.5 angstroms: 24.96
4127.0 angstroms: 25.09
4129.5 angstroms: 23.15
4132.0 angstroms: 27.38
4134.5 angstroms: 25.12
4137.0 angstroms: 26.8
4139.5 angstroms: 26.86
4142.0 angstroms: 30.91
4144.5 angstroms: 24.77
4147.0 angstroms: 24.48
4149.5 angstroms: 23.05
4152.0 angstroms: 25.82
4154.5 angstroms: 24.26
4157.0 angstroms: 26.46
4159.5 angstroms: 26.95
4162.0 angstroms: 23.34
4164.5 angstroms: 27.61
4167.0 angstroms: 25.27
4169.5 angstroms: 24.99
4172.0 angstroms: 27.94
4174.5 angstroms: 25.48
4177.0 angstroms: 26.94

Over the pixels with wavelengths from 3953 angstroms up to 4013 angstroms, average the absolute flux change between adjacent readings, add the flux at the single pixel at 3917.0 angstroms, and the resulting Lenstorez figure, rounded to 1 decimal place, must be 28.8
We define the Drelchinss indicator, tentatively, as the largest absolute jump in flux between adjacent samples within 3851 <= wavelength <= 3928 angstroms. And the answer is 9.2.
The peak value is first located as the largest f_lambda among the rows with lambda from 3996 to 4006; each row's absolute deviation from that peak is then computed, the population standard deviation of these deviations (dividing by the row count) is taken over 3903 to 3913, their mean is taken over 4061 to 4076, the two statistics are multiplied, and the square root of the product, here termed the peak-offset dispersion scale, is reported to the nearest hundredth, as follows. 3.81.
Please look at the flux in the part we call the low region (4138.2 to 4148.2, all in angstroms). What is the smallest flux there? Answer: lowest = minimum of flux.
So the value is 24.48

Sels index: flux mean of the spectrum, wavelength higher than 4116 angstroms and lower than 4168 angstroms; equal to 25.7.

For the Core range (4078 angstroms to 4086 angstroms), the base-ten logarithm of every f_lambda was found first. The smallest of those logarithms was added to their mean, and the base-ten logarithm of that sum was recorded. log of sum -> 0.450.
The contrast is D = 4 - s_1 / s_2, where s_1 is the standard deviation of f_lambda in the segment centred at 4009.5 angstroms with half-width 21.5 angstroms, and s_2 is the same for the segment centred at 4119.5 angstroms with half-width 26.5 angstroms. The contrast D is 3.1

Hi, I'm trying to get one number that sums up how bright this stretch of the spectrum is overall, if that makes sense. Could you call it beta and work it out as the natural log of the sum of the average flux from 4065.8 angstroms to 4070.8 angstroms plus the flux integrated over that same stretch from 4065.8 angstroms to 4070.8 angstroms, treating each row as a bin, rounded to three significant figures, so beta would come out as 5.23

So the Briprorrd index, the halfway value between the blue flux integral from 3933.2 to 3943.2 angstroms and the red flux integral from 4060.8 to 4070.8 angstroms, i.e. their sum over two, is 257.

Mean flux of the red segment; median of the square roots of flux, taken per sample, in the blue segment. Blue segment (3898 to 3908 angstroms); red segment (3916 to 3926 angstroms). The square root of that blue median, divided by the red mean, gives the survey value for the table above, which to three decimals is 0.079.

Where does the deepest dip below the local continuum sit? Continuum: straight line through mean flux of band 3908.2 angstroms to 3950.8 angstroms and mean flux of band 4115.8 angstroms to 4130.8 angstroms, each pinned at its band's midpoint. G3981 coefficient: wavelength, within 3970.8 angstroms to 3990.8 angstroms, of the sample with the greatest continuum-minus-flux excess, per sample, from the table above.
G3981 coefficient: 3972.0 angstroms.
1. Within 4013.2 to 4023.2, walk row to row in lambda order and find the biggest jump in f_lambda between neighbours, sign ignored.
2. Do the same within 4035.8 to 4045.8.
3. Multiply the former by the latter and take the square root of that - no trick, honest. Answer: 2.2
